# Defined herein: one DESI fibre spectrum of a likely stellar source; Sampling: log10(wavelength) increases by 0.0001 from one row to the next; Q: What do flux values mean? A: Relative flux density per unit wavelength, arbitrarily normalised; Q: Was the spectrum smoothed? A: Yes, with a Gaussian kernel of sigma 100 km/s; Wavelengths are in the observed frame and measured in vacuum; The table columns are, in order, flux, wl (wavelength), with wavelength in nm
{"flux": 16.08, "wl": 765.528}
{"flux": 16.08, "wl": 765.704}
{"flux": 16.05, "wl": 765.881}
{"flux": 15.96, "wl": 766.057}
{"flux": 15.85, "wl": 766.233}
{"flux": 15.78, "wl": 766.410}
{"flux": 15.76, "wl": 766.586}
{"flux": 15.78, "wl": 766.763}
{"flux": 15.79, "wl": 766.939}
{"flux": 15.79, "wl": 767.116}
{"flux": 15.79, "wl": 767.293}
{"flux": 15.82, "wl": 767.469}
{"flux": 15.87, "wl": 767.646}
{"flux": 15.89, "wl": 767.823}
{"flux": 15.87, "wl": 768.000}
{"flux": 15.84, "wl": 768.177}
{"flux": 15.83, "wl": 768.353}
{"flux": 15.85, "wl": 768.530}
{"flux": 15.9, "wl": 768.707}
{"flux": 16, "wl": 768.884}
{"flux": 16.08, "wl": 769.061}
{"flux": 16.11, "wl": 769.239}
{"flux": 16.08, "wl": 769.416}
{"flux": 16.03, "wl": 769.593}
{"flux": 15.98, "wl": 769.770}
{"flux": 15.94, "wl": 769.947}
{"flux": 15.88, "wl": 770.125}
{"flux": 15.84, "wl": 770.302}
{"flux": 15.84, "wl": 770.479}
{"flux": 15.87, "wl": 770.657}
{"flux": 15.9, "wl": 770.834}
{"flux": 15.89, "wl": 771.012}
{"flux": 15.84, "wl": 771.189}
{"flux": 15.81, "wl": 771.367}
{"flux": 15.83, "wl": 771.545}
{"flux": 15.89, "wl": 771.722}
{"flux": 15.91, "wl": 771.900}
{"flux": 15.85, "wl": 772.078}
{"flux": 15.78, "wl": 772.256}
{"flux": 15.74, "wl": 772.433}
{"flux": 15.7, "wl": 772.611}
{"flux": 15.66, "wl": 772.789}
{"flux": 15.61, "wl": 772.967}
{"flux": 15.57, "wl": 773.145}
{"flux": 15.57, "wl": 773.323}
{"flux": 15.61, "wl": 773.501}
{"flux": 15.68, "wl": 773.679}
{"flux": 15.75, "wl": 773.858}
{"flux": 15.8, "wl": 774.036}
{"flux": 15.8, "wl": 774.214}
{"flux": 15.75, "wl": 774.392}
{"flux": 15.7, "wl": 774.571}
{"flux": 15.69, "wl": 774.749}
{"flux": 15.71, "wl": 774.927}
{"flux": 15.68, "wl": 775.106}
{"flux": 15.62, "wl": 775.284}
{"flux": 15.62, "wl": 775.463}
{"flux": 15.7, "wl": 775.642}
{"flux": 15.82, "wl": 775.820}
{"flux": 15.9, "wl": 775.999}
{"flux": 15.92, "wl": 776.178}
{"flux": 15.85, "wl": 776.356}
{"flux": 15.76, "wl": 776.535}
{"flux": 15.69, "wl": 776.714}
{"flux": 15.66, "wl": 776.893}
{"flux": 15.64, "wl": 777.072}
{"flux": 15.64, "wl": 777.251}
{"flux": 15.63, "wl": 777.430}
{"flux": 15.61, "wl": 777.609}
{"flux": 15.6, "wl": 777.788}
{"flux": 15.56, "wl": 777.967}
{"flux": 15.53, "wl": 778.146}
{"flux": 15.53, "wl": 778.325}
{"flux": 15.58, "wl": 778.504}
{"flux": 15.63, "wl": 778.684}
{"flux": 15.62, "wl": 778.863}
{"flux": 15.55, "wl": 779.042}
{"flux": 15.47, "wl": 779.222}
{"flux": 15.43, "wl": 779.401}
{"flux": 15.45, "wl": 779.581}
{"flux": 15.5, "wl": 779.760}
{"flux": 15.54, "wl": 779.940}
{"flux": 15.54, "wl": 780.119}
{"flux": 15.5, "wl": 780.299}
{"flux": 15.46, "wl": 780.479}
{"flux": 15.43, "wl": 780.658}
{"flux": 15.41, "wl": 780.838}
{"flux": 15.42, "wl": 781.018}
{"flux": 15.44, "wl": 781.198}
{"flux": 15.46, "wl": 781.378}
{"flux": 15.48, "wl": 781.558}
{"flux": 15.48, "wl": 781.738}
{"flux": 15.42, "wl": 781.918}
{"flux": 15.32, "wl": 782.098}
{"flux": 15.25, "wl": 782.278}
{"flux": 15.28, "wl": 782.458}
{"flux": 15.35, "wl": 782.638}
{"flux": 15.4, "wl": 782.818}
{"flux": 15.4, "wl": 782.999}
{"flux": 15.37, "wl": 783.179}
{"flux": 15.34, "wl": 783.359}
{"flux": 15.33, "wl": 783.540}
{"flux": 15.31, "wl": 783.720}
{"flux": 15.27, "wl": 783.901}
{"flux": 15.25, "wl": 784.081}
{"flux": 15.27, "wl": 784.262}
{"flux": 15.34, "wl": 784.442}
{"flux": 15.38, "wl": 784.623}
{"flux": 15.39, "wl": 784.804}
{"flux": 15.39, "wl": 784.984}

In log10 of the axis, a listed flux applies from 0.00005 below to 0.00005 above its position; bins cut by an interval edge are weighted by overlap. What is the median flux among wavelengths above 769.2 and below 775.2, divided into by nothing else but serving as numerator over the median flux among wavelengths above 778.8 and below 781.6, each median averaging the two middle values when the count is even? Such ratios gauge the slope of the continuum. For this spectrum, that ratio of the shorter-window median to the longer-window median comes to 1.022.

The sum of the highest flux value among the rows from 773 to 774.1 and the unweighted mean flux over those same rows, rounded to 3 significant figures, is 31.5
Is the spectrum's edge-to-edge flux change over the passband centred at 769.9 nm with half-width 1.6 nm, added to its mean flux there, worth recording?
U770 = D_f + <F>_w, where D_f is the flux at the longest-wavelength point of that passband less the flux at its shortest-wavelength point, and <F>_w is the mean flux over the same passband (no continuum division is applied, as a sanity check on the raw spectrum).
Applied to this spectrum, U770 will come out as 15.9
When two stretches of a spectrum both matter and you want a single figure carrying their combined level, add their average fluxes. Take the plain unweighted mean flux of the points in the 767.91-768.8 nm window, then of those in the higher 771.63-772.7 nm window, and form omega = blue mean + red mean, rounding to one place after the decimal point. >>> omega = 31.7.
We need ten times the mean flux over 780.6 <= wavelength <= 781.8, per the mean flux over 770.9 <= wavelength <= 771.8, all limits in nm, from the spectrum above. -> 9.74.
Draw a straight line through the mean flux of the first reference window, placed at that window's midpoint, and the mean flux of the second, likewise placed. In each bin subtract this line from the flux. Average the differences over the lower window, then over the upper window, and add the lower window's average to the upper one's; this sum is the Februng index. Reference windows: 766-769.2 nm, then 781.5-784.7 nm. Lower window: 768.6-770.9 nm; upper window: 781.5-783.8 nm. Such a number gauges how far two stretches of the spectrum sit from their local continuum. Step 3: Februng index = 0.17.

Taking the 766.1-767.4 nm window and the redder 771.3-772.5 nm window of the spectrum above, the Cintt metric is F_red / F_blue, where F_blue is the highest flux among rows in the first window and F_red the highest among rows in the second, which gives 1.00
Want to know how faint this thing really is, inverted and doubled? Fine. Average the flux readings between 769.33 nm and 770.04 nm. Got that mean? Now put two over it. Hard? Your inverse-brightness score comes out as 0.125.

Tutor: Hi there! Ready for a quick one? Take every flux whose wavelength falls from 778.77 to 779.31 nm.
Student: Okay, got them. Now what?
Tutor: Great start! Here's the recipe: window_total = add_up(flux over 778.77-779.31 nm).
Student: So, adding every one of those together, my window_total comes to 46.6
